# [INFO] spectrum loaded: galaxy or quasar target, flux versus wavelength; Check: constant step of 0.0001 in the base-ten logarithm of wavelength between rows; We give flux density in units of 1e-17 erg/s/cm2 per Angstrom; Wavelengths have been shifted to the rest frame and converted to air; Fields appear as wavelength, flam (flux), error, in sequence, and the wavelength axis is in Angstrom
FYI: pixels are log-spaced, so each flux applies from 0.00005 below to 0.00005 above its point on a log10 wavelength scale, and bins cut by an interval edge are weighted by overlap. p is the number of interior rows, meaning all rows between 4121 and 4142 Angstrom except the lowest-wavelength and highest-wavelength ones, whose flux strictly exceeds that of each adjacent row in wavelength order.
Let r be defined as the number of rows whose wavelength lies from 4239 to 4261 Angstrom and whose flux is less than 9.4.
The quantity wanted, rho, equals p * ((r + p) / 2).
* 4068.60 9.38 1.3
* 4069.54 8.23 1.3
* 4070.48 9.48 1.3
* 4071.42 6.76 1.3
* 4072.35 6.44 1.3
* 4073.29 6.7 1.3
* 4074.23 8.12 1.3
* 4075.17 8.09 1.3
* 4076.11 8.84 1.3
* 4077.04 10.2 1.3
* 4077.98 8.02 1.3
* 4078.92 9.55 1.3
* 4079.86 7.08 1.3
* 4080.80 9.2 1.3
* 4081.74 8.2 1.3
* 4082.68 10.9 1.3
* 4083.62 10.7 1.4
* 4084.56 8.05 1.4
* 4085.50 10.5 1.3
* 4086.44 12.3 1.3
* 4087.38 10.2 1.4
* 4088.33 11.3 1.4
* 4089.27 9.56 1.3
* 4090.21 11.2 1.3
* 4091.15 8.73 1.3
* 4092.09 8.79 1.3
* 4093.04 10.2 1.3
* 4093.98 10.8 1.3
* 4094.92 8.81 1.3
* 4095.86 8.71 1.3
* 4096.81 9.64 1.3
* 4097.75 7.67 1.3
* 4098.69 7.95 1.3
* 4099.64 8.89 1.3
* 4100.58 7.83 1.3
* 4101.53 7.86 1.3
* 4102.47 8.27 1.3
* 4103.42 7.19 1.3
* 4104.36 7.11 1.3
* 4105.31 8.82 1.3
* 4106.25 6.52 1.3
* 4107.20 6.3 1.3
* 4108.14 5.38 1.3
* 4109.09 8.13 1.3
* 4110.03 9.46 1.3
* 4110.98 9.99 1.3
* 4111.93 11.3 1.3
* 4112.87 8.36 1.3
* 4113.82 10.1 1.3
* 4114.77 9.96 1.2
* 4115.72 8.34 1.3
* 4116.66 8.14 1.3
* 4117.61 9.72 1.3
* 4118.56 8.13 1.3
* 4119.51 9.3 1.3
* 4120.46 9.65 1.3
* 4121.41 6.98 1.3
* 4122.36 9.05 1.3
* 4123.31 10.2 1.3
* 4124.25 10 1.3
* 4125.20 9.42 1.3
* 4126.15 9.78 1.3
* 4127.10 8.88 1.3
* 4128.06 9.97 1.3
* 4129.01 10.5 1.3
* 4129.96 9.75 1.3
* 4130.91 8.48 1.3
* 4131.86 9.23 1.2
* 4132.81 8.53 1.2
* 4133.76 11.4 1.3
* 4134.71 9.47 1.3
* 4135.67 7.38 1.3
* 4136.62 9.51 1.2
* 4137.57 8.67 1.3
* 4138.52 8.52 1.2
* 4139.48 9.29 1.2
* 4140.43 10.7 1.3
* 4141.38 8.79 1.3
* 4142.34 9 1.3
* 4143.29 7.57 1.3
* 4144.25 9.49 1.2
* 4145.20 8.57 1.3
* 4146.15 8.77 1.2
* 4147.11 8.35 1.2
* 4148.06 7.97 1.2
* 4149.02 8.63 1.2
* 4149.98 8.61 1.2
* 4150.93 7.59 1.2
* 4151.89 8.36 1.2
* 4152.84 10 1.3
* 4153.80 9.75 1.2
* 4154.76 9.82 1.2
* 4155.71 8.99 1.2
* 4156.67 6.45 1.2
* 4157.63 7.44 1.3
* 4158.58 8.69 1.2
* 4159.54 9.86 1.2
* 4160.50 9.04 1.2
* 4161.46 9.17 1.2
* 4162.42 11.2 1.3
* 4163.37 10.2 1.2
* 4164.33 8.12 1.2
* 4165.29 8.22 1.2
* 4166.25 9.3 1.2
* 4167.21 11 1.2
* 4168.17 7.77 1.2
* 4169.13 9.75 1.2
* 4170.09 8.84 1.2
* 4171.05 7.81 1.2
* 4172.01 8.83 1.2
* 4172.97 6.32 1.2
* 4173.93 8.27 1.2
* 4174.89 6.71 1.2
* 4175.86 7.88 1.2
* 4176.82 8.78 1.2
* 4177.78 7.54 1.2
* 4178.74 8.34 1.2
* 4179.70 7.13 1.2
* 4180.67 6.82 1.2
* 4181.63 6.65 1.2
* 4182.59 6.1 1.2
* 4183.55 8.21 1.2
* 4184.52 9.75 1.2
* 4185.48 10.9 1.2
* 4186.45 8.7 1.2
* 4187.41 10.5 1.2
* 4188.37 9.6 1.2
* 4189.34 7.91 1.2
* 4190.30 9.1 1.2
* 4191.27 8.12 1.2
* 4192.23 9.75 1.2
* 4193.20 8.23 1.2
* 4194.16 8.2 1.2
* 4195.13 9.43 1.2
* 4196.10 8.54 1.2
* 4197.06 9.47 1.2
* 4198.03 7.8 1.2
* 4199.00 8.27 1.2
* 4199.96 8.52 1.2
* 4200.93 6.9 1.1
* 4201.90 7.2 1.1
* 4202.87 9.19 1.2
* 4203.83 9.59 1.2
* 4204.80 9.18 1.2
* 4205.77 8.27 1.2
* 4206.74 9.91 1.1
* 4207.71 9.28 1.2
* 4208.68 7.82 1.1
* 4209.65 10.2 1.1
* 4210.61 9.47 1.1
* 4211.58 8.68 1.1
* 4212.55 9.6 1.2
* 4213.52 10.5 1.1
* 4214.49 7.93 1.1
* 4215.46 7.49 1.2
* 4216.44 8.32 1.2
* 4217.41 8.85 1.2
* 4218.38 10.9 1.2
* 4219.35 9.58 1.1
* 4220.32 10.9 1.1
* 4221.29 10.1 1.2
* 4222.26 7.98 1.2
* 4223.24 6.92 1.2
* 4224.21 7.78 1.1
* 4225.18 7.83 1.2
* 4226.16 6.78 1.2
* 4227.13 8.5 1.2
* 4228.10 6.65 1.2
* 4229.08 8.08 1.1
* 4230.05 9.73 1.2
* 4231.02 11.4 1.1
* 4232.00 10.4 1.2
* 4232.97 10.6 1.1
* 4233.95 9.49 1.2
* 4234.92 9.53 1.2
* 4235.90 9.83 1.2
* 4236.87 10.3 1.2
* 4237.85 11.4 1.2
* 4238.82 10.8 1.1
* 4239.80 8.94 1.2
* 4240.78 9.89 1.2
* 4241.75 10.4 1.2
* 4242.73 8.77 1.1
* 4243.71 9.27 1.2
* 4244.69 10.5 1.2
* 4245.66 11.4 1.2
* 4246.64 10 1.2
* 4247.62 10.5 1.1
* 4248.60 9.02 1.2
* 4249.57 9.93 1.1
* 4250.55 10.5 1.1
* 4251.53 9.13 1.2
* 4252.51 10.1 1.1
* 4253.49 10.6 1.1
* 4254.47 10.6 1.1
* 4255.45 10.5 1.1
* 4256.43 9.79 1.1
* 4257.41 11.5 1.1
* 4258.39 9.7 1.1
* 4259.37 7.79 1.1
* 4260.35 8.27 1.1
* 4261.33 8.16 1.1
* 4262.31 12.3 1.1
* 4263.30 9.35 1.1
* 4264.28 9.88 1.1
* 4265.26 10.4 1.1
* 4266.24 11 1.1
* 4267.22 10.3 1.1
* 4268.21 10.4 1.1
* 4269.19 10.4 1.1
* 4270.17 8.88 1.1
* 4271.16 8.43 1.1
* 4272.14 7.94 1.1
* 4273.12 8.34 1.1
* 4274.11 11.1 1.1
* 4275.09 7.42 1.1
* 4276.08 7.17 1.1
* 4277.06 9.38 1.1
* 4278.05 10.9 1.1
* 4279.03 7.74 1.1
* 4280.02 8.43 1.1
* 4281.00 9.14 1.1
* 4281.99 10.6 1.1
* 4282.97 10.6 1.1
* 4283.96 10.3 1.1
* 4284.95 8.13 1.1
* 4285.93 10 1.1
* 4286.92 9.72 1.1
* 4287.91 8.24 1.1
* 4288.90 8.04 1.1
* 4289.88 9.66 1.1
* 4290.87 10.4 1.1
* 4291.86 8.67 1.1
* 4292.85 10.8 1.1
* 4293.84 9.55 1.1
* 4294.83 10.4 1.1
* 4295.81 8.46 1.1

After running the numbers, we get 49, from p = 7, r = 7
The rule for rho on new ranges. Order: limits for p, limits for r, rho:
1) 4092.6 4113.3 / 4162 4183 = 72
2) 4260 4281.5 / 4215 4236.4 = 30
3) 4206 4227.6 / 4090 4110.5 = 55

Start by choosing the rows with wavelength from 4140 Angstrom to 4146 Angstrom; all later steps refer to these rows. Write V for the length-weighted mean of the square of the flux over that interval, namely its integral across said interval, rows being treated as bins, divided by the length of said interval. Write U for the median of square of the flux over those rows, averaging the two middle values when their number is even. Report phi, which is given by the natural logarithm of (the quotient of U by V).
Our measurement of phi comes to -0.033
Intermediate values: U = 79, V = 82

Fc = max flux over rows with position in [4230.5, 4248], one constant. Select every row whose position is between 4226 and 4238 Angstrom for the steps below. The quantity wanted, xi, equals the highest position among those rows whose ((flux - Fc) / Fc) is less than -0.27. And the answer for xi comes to 4229.08 Angstrom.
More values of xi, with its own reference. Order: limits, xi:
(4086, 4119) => 4118.56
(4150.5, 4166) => 4165.29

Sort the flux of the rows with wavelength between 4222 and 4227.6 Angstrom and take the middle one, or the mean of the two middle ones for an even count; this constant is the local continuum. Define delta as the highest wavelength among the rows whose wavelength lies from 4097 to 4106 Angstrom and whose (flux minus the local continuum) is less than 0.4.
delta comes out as 4104.36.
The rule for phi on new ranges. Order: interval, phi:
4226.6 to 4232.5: -0.026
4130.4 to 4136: -0.072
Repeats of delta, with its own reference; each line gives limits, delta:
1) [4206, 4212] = 4208.68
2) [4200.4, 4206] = 4201.90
